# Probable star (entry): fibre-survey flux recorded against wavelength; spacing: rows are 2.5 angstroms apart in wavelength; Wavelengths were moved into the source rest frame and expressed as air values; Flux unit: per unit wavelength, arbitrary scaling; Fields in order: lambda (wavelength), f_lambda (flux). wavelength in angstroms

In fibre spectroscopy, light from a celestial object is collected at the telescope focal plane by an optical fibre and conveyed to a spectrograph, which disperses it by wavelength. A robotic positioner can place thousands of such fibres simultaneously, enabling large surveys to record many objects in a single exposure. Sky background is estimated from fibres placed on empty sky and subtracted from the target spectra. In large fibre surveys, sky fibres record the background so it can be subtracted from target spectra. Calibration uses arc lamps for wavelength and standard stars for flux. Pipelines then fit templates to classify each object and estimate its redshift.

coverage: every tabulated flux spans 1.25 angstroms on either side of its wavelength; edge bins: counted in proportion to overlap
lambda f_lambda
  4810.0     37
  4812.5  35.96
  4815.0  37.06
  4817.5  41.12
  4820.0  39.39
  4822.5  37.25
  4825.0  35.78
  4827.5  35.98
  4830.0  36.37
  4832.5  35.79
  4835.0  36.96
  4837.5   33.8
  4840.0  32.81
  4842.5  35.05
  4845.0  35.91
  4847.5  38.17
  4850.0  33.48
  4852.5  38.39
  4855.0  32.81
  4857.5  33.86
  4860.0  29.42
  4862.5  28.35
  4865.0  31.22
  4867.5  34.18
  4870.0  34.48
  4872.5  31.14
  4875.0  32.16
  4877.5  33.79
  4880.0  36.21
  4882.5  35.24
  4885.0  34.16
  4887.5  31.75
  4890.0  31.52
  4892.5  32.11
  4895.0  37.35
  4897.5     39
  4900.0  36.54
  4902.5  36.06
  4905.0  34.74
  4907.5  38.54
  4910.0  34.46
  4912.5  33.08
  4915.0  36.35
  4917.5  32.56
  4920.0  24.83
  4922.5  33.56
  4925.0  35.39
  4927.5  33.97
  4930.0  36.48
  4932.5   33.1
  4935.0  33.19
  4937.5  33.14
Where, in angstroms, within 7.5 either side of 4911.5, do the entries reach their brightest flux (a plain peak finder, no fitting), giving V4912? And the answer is 4907.5 angstroms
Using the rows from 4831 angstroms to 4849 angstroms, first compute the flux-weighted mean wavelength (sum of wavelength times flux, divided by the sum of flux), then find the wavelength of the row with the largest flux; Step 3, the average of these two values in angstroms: 4843.8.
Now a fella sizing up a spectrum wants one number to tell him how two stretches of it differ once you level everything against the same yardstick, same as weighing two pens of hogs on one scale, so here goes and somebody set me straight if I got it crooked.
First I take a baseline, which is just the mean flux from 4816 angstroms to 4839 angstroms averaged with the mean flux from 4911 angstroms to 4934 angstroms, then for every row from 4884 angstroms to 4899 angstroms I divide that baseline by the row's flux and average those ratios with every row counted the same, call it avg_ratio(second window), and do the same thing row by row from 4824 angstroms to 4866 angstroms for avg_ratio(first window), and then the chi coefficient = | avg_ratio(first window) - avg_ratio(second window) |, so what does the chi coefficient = 0.001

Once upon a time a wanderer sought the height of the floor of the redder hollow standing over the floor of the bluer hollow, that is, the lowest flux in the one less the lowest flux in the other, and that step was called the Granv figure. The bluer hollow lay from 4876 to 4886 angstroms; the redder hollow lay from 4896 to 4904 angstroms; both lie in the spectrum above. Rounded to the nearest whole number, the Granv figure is 2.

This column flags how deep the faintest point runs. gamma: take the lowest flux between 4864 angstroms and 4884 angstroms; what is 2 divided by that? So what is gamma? 0.064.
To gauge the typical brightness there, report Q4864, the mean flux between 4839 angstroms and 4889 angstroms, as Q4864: 33.6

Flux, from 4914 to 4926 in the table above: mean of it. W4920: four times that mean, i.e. 130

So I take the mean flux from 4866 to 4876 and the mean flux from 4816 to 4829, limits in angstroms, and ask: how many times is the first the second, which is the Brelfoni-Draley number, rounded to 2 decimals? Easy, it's 0.87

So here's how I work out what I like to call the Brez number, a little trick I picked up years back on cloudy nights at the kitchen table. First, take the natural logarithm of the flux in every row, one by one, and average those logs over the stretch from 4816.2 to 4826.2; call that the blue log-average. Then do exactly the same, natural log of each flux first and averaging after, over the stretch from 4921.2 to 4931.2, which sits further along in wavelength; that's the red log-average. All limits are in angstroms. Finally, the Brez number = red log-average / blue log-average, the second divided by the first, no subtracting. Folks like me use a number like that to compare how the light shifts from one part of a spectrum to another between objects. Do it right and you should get 0.97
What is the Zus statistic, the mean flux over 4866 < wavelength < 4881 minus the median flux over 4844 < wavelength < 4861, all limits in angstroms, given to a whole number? 0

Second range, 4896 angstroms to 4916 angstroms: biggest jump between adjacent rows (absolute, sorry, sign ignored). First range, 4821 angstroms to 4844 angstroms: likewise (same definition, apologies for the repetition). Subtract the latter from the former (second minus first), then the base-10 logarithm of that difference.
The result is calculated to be 0.0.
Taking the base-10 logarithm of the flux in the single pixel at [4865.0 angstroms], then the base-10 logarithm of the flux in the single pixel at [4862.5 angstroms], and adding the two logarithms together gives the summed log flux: 2.95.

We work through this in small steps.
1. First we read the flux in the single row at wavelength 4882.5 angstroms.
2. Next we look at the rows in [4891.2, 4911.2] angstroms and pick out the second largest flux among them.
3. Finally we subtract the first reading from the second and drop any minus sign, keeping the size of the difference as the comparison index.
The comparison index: 3.3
